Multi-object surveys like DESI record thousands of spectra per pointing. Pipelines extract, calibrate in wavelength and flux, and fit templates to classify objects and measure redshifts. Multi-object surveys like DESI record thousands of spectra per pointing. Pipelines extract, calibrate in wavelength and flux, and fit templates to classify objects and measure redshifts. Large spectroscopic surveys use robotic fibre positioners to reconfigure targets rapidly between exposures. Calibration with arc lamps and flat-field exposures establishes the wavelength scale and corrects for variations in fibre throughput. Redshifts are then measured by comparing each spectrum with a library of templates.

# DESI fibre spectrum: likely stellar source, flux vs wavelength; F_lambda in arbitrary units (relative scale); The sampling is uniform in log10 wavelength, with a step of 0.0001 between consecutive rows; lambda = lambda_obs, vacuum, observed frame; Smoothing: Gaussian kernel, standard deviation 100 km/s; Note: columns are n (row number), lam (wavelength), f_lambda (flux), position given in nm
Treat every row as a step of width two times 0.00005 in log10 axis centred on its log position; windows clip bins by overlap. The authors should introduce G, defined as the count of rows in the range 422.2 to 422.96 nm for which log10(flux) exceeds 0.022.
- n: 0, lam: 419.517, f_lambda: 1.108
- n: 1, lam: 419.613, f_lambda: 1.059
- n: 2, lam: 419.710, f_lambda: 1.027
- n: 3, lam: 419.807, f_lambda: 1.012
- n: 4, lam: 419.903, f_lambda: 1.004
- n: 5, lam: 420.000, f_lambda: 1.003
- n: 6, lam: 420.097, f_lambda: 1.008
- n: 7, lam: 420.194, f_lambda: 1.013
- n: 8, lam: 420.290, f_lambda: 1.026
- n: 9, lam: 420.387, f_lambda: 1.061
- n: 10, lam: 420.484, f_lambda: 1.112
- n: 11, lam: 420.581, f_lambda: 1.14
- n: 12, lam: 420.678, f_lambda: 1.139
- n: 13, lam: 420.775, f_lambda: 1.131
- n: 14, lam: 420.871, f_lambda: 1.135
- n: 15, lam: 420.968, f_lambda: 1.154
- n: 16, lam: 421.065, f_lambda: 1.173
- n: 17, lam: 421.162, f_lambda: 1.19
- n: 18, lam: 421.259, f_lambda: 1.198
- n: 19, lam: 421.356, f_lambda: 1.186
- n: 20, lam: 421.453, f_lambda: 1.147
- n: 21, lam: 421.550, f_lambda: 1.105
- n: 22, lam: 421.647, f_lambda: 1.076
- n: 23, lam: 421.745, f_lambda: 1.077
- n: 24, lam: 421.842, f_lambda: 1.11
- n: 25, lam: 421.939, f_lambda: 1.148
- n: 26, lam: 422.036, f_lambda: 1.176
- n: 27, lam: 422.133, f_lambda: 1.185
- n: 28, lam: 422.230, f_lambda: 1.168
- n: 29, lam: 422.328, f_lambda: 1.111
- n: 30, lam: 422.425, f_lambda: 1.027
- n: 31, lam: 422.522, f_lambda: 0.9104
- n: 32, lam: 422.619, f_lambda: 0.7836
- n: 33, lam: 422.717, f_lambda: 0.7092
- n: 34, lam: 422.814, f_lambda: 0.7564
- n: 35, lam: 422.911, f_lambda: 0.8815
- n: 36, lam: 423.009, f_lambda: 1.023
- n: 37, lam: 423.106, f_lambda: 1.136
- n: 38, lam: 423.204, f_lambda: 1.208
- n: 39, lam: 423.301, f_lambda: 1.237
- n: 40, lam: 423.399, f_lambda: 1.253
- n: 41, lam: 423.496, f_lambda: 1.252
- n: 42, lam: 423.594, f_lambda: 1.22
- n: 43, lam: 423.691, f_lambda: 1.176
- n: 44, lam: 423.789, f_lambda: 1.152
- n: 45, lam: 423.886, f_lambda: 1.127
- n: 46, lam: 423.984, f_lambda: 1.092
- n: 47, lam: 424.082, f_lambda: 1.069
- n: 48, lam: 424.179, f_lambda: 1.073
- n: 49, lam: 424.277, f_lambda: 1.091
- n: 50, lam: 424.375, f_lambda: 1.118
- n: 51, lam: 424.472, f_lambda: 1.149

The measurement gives 2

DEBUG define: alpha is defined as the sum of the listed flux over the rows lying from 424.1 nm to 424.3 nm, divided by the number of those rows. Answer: 1.08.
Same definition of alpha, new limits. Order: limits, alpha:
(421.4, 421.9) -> 1.10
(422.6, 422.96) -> 0.78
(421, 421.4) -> 1.19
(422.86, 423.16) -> 1.01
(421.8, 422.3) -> 1.16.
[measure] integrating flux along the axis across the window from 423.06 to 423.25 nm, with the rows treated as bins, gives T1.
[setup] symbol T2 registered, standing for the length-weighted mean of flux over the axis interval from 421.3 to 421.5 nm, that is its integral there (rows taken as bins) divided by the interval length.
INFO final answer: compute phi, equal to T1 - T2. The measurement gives -0.95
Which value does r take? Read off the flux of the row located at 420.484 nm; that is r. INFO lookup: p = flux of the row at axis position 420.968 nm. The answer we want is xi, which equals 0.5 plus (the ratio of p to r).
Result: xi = 1.54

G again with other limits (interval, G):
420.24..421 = 7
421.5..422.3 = 8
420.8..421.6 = 8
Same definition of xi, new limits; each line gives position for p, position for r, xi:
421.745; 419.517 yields 1.47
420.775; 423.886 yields 1.50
